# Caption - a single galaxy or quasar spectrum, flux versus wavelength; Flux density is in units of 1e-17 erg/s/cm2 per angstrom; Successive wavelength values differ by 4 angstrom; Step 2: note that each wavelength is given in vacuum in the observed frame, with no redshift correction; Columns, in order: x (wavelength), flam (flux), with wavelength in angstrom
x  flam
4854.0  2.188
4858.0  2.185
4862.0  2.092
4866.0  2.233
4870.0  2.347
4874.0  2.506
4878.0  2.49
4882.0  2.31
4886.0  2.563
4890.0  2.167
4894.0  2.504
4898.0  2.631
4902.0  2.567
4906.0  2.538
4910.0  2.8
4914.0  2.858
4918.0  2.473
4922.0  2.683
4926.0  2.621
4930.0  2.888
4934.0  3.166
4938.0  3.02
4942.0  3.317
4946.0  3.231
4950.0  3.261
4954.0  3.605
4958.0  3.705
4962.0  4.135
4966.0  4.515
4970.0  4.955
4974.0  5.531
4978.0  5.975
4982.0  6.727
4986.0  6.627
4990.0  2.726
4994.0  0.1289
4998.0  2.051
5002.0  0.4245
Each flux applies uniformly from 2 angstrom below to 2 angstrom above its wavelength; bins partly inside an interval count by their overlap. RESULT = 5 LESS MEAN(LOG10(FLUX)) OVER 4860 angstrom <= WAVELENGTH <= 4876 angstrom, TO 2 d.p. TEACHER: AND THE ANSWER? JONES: 4.64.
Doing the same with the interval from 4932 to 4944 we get 4.50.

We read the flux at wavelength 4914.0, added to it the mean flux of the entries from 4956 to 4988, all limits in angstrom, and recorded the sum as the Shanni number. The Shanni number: 8.1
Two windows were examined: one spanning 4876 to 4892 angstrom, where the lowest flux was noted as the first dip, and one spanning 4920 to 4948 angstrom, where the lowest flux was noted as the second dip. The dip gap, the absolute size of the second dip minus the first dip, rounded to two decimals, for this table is 0.45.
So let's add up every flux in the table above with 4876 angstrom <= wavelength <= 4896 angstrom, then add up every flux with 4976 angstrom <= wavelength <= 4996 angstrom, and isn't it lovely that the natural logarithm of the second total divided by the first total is 0.61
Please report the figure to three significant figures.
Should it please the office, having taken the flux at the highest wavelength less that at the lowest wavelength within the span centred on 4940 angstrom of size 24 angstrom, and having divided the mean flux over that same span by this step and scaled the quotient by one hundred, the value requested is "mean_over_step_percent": 844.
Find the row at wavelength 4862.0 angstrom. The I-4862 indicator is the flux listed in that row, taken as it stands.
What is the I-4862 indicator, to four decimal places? 2.0920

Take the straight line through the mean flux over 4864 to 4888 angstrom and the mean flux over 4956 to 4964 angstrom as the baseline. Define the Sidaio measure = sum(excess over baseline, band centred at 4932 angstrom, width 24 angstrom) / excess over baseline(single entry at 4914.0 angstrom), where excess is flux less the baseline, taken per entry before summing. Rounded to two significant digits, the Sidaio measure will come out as 12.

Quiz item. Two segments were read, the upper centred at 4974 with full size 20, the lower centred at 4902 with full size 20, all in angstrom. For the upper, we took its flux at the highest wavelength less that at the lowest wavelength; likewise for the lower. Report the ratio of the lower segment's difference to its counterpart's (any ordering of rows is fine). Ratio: 0.13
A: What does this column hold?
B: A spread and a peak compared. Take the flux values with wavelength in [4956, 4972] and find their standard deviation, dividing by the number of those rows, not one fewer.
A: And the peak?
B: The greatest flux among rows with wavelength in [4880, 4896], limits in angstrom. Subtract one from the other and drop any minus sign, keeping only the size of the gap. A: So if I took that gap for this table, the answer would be 2.1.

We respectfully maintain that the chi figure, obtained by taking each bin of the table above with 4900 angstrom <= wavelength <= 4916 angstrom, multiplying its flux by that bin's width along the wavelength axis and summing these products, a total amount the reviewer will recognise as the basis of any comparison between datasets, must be 43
